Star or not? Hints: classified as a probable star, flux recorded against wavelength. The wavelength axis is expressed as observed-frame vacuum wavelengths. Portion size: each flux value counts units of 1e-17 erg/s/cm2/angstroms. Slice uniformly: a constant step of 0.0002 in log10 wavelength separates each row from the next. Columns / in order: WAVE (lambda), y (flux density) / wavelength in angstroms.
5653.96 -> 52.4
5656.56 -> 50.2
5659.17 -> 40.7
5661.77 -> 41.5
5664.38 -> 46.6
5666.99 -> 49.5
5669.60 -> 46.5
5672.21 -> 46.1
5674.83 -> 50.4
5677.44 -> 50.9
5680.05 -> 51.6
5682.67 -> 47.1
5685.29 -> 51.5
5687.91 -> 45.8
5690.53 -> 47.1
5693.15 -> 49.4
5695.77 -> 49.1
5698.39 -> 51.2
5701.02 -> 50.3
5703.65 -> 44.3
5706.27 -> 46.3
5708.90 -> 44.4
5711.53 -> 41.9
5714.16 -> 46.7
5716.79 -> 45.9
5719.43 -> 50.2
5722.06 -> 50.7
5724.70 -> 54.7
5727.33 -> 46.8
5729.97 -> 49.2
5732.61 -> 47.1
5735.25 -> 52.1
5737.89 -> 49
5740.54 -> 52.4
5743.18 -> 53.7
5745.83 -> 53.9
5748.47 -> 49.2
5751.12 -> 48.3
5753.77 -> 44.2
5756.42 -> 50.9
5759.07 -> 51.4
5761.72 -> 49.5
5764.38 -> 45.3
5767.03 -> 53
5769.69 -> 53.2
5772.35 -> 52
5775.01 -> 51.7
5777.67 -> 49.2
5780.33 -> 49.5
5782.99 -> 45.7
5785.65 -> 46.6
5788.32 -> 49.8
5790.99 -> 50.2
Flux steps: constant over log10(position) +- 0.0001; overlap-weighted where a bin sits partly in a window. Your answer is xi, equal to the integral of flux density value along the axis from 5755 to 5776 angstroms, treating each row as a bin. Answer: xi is 1067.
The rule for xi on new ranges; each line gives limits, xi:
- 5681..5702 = 1028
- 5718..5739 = 1049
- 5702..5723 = 972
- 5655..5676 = 976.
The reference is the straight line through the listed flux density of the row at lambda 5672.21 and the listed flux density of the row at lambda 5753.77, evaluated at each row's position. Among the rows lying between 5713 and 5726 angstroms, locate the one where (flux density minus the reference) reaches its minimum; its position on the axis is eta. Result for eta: 5716.79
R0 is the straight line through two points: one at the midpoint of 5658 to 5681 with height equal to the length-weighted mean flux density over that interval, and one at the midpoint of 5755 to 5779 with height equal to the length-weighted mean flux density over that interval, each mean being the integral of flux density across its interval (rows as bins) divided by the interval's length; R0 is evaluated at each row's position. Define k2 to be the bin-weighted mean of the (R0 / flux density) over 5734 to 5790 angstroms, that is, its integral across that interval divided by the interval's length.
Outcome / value 1.012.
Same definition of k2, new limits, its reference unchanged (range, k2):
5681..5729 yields 1.012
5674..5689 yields 0.961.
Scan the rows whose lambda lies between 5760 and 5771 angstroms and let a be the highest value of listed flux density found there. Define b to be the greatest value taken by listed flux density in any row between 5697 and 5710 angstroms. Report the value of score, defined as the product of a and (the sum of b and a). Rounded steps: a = 53.2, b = 51.2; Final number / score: 5554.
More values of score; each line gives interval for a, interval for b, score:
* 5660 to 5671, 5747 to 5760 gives 4995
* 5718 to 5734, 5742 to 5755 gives 5940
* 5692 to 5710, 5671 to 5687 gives 5263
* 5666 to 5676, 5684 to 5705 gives 5136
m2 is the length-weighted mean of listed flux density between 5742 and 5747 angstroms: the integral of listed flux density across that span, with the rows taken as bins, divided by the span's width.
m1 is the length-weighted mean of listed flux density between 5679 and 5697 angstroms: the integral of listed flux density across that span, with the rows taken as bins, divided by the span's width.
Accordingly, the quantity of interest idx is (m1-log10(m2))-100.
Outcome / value -53.0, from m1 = 48.7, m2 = 54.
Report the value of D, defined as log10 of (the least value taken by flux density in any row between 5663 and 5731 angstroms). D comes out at 1.622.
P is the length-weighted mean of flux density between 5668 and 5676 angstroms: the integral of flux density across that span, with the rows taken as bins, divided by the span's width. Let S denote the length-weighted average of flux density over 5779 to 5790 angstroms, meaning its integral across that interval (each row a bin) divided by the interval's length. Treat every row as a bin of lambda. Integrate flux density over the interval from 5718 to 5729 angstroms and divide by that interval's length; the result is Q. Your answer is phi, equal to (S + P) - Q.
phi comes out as 45.1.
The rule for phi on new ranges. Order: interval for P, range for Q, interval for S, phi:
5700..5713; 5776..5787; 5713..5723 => 45.8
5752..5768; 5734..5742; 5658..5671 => 42.8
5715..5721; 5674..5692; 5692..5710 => 46.8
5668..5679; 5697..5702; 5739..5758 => 48.2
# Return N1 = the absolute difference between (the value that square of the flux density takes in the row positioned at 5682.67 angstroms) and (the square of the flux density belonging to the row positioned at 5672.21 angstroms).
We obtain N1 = 93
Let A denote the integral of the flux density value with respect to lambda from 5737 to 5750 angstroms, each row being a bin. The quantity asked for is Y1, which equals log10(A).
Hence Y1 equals 2.83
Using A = 672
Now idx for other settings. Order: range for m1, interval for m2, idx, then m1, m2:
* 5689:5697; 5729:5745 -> -53.2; 48.5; 51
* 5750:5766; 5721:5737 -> -53.3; 48.4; 50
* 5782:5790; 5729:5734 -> -54.2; 47.5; 48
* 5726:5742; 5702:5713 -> -52.2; 49.5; 44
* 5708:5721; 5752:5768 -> -55.7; 46.0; 49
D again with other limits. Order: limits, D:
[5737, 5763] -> 1.645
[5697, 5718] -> 1.622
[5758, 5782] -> 1.656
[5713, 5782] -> 1.645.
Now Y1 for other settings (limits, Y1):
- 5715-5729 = 2.84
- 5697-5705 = 2.59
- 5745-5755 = 2.69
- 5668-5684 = 2.89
